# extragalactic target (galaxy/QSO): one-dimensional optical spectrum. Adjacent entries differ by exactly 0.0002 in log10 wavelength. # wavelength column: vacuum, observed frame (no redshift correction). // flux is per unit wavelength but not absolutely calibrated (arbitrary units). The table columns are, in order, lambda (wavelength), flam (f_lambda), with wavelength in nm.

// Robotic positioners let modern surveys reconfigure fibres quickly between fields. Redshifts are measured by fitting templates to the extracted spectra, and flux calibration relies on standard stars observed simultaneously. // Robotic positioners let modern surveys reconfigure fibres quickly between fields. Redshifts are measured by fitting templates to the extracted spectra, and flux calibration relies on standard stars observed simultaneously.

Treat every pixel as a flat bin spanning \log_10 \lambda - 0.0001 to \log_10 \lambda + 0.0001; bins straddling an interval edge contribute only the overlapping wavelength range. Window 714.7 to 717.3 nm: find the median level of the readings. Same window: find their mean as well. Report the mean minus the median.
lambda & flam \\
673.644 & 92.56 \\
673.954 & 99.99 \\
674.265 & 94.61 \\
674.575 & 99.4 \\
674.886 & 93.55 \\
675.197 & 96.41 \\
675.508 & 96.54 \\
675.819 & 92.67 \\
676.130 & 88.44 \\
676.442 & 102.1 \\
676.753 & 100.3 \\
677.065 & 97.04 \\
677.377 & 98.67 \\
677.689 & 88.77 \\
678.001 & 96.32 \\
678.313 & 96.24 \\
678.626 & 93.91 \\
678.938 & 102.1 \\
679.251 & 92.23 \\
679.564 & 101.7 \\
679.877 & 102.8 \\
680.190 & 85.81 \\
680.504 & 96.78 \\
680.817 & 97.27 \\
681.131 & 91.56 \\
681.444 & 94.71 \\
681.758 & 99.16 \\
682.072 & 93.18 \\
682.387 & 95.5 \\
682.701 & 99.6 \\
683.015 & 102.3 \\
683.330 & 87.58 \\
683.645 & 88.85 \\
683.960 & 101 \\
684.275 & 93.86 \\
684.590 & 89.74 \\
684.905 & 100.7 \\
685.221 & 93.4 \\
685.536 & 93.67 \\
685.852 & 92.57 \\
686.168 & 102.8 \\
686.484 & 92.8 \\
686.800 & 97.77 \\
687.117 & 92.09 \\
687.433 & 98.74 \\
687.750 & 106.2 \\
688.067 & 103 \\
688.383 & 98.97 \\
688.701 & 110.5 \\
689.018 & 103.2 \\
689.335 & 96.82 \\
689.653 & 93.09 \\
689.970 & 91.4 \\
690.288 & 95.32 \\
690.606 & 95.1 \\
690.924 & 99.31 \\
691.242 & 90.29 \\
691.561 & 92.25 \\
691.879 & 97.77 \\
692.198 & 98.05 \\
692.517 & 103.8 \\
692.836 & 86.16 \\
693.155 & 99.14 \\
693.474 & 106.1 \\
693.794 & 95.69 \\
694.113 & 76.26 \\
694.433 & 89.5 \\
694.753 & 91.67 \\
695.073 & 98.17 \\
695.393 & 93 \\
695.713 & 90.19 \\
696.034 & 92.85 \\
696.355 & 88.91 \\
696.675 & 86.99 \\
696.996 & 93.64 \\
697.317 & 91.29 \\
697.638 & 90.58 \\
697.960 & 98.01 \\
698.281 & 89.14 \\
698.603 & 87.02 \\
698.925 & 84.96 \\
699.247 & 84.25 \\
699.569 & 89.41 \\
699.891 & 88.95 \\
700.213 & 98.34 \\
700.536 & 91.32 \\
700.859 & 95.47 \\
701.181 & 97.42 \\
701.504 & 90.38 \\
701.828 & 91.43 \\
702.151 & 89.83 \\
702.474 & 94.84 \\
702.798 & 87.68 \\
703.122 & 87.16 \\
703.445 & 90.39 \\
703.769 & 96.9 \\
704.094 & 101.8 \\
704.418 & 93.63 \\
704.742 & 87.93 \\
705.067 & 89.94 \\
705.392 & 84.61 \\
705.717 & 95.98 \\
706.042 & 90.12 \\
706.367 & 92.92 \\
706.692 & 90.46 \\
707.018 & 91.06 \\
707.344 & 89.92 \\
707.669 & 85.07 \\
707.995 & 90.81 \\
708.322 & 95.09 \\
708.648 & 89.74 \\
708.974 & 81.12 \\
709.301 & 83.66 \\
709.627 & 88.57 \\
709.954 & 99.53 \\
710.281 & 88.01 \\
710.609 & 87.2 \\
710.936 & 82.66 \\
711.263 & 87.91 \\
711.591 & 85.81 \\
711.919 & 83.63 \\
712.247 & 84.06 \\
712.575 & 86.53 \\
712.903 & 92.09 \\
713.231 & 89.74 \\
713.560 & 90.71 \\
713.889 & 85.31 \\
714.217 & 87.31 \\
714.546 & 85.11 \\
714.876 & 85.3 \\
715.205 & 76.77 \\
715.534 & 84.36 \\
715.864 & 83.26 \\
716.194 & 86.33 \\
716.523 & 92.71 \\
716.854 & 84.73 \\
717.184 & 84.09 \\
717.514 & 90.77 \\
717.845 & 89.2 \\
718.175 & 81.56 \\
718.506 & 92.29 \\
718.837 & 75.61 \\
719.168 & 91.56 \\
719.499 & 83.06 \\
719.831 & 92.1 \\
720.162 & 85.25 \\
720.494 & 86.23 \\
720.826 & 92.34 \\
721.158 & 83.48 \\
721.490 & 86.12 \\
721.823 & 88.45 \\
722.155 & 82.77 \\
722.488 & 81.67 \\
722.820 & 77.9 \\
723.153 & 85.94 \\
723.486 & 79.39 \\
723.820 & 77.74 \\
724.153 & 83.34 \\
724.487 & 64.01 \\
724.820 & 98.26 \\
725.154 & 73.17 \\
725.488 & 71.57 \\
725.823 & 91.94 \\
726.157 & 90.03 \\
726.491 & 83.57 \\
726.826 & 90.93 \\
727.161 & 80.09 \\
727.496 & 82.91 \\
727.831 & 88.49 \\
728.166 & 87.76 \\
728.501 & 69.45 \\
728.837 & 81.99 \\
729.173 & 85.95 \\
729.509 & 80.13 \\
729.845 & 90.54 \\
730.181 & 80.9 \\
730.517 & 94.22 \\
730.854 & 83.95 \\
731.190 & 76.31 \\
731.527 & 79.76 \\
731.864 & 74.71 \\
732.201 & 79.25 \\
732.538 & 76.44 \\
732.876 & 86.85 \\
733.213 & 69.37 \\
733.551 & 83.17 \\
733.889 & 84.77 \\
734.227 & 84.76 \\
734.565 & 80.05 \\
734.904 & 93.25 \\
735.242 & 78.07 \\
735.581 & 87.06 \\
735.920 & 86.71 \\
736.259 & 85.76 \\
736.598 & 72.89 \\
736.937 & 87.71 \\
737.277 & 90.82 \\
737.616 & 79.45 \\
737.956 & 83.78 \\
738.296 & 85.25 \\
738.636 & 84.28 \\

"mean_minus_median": 0.1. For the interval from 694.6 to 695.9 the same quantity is 0.9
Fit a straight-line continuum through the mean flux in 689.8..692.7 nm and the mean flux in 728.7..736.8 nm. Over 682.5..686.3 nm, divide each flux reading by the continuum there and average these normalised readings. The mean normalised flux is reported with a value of 0.97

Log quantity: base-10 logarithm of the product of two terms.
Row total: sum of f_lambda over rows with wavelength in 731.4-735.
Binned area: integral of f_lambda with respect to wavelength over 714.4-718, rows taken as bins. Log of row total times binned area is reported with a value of 5.44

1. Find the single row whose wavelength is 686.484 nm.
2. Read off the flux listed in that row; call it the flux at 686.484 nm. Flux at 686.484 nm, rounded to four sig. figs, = 92.80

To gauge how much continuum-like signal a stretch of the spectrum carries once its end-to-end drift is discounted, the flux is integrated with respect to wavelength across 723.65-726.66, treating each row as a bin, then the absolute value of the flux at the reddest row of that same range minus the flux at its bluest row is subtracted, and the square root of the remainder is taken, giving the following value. 15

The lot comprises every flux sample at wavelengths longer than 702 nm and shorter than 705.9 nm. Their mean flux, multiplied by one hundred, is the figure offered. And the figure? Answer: 9172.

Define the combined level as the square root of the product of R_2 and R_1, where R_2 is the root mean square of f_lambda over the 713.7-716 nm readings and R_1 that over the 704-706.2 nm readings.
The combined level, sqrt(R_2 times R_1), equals 88.0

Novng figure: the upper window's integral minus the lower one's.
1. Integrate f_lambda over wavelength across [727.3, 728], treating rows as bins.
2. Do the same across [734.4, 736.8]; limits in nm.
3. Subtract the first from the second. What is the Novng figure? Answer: 140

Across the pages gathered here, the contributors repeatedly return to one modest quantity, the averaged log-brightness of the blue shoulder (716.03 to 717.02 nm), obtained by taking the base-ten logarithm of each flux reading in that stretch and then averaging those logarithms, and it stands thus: 1.94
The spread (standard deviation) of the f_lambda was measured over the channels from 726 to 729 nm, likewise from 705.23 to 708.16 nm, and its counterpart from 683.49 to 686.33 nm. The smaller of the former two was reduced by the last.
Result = -1.5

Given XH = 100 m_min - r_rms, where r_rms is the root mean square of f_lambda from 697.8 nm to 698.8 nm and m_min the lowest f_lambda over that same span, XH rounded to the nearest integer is 8610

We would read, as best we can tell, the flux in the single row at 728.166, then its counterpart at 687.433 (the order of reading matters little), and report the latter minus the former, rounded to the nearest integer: 11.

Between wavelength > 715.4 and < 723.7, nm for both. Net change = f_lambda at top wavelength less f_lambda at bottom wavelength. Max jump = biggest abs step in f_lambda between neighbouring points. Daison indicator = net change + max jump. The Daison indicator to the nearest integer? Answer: 12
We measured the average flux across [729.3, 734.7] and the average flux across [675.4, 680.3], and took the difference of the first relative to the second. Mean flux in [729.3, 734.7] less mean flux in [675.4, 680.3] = -14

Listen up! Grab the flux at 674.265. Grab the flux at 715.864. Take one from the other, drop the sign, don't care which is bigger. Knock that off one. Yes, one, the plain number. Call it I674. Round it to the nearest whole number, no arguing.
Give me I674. -10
